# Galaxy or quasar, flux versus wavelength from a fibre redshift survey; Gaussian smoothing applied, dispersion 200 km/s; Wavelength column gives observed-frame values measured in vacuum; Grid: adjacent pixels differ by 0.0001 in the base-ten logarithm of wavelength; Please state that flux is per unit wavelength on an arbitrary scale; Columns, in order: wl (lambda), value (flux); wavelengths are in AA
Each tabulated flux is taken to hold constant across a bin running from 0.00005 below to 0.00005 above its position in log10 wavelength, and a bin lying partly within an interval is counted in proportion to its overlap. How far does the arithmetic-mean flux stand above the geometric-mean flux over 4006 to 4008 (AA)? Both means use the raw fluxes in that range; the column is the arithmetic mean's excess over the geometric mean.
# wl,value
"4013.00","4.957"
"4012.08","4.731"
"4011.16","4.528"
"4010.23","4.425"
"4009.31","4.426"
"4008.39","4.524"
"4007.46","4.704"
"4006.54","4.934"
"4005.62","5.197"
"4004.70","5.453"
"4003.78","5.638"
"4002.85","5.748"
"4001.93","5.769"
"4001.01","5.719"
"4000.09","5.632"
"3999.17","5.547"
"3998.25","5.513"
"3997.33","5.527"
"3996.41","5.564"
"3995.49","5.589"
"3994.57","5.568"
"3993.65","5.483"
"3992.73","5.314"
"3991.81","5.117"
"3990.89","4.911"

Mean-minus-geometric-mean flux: 0.001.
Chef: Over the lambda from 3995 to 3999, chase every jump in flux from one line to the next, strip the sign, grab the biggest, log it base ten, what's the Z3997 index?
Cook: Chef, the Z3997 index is -1.43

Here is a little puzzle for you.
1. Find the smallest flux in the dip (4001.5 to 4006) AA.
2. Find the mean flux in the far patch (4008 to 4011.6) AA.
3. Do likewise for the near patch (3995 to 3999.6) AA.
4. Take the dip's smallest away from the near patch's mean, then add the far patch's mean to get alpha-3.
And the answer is 4.83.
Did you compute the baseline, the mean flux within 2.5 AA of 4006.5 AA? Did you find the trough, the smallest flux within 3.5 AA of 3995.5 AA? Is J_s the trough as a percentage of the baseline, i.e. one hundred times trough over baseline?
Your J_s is 107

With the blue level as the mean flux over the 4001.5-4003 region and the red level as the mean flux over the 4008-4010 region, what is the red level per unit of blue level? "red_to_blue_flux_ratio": 0.78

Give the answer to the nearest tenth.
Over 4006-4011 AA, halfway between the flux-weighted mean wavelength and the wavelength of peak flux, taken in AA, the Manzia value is 4007.4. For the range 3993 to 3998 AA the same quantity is 3995.5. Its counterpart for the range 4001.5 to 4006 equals 4002.8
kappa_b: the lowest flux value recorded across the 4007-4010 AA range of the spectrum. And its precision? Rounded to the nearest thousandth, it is 4.426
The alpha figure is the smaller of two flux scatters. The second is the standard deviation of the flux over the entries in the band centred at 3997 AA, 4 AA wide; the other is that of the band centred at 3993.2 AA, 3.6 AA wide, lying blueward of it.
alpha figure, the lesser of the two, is 0.03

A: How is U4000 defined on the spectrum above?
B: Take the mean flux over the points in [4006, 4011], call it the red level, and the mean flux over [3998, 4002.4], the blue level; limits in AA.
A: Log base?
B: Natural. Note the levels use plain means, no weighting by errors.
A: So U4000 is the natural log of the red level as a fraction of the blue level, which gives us -0.20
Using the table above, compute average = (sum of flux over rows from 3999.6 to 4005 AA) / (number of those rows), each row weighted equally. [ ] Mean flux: 5.7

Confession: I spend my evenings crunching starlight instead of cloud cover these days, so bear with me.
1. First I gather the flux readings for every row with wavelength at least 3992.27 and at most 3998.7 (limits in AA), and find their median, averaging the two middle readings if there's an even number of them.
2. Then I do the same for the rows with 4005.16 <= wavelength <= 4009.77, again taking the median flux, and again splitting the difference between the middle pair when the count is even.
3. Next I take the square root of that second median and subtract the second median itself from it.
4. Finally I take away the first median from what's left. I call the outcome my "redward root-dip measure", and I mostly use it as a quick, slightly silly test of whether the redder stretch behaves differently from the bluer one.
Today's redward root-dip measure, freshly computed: -8.06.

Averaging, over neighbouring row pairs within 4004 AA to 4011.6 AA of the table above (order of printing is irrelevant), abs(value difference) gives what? 0.162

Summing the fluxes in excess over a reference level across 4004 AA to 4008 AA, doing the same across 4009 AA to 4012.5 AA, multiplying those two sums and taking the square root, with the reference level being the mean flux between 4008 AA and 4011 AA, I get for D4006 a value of 0.8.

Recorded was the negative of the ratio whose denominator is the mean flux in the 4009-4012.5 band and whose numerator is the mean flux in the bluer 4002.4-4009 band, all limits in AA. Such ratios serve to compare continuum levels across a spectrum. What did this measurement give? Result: -1.14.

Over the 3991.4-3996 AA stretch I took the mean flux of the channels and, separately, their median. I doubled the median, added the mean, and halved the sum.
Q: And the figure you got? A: 8.19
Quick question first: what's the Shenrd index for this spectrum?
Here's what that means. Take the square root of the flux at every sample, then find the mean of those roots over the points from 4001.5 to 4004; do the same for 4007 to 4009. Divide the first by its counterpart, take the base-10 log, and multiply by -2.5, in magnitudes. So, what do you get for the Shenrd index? -0.12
